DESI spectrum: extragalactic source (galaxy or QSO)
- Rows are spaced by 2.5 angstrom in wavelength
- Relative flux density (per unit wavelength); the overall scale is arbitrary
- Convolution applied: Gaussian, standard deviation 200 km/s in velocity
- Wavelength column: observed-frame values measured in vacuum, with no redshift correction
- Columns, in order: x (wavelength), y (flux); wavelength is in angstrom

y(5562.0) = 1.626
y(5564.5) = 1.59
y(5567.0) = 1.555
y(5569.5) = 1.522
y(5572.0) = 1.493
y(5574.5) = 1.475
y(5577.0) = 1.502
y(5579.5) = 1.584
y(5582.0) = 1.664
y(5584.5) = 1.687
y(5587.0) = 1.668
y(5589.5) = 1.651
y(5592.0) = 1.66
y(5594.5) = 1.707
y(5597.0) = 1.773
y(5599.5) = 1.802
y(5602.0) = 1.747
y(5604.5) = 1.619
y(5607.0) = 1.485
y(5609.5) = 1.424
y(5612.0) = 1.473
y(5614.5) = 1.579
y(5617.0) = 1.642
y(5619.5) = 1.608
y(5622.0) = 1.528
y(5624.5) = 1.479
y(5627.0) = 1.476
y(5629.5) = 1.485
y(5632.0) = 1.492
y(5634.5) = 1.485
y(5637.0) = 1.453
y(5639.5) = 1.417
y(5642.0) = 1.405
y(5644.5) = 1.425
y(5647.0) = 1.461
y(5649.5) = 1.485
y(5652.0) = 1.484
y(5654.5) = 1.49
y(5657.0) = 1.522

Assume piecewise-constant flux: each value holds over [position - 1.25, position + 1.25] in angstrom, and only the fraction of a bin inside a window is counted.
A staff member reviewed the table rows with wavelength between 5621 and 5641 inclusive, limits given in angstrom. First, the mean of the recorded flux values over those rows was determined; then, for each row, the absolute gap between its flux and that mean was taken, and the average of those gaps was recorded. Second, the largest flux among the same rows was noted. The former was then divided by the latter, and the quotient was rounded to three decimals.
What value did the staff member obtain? 0.014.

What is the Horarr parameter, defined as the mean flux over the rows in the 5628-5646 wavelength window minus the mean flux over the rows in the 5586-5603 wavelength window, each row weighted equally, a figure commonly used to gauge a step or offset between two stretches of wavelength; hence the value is -0.26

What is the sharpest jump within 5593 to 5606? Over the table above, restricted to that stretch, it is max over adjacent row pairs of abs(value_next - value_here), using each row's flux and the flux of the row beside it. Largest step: 0.13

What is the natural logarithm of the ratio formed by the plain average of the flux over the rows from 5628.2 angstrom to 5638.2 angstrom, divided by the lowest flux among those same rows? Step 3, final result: 0.018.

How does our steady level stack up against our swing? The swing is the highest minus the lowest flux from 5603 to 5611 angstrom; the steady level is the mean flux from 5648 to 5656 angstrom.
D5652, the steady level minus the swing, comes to 1.29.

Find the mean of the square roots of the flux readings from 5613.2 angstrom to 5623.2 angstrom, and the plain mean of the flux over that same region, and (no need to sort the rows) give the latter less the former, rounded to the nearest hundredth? 0.33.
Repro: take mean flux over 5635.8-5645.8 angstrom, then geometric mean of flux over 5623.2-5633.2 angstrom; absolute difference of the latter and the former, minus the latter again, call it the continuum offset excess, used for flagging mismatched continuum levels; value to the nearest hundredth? -1.43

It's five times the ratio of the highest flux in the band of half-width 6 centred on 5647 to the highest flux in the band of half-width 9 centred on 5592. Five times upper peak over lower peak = 4.12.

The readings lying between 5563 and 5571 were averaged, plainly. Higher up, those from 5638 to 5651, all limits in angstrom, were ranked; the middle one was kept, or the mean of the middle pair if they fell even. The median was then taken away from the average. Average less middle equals 0.13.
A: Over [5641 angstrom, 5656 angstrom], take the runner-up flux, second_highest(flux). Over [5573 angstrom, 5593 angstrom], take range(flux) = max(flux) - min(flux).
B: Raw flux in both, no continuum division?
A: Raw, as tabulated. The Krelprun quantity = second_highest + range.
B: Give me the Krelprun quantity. 1.70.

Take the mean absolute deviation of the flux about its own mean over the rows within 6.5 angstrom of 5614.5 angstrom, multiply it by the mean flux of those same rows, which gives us 0.12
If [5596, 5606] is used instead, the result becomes 0.10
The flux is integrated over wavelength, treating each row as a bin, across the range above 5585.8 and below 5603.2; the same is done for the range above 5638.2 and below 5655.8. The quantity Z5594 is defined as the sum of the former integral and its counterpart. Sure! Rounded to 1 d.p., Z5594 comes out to 55.4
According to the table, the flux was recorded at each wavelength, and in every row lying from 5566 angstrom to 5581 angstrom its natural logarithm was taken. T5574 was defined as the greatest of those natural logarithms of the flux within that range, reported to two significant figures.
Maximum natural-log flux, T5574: 0.46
